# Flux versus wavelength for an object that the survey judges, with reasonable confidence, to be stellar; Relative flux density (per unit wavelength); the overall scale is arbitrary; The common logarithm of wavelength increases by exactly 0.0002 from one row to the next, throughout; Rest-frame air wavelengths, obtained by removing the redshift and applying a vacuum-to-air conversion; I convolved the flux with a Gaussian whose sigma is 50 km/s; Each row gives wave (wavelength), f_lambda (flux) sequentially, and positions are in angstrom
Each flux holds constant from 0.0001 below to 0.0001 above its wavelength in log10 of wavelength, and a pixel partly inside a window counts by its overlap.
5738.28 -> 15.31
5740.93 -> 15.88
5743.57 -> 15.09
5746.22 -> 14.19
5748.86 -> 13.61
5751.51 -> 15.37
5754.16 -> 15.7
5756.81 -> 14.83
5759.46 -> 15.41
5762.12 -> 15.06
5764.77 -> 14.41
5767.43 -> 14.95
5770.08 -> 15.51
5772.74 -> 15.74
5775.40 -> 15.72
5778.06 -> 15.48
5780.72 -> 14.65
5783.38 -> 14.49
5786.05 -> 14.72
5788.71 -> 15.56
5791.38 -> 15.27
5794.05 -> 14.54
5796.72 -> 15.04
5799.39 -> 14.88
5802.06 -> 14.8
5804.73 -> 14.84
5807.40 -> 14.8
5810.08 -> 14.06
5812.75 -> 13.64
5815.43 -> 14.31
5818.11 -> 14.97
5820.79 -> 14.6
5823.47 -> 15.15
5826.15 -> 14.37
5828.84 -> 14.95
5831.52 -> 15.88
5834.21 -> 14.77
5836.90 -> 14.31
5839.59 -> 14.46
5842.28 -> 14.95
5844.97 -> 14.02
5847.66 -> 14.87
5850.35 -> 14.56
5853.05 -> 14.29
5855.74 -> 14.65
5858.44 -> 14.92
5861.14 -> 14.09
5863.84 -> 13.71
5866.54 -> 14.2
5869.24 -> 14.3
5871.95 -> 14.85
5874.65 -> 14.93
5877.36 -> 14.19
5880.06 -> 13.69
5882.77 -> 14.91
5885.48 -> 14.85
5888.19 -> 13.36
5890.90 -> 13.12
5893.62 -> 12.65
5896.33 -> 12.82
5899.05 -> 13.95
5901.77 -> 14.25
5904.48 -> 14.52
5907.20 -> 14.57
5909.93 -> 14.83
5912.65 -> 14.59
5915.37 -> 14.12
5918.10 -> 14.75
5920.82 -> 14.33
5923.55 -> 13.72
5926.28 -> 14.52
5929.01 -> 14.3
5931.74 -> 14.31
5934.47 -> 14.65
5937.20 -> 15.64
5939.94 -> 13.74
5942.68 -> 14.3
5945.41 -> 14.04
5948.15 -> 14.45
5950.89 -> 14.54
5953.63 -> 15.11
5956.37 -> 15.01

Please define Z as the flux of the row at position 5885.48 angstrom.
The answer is 14.85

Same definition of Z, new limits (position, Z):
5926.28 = 14.52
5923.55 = 13.72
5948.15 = 14.45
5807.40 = 14.8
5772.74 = 15.74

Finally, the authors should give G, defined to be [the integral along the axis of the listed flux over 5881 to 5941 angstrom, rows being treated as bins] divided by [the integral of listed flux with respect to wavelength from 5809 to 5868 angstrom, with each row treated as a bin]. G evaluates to 0.99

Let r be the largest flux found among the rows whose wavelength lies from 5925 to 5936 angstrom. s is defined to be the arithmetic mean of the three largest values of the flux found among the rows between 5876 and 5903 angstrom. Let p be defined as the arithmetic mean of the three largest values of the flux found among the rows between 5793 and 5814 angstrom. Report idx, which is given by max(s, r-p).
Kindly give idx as 14.7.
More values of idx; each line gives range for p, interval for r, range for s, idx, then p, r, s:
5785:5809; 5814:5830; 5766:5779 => 15.7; 15.3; 15.15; 15.7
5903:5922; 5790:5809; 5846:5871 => 14.8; 14.7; 15.27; 14.8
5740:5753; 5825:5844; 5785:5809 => 15.3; 15.4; 15.88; 15.3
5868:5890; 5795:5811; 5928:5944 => 14.9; 14.9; 15.04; 14.9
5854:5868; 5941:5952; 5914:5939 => 15.0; 14.6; 14.54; 15.0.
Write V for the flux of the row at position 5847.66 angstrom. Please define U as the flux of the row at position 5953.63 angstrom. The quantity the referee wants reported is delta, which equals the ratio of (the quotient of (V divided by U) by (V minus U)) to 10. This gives -0.4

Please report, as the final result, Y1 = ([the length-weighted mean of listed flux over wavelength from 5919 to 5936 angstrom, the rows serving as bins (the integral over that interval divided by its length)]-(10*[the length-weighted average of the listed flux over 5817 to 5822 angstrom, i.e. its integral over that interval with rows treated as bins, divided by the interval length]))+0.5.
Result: -133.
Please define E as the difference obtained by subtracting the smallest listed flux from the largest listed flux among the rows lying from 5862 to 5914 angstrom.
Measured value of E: 2.28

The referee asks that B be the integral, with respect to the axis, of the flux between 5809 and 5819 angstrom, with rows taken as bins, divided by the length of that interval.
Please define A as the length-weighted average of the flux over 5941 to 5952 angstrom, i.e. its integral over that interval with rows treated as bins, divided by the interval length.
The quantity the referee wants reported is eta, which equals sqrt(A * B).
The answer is 14.3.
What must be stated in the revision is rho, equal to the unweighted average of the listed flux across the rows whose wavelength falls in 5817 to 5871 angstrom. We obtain 14.6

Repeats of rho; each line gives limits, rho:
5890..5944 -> 14.2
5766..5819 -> 14.9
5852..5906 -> 14.1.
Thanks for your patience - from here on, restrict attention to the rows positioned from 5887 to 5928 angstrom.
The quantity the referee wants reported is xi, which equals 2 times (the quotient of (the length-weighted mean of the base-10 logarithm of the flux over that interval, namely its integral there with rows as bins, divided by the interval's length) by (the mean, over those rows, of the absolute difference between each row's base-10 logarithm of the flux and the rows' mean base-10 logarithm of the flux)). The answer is 124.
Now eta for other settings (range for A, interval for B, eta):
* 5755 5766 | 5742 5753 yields 14.8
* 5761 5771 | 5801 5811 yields 14.8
